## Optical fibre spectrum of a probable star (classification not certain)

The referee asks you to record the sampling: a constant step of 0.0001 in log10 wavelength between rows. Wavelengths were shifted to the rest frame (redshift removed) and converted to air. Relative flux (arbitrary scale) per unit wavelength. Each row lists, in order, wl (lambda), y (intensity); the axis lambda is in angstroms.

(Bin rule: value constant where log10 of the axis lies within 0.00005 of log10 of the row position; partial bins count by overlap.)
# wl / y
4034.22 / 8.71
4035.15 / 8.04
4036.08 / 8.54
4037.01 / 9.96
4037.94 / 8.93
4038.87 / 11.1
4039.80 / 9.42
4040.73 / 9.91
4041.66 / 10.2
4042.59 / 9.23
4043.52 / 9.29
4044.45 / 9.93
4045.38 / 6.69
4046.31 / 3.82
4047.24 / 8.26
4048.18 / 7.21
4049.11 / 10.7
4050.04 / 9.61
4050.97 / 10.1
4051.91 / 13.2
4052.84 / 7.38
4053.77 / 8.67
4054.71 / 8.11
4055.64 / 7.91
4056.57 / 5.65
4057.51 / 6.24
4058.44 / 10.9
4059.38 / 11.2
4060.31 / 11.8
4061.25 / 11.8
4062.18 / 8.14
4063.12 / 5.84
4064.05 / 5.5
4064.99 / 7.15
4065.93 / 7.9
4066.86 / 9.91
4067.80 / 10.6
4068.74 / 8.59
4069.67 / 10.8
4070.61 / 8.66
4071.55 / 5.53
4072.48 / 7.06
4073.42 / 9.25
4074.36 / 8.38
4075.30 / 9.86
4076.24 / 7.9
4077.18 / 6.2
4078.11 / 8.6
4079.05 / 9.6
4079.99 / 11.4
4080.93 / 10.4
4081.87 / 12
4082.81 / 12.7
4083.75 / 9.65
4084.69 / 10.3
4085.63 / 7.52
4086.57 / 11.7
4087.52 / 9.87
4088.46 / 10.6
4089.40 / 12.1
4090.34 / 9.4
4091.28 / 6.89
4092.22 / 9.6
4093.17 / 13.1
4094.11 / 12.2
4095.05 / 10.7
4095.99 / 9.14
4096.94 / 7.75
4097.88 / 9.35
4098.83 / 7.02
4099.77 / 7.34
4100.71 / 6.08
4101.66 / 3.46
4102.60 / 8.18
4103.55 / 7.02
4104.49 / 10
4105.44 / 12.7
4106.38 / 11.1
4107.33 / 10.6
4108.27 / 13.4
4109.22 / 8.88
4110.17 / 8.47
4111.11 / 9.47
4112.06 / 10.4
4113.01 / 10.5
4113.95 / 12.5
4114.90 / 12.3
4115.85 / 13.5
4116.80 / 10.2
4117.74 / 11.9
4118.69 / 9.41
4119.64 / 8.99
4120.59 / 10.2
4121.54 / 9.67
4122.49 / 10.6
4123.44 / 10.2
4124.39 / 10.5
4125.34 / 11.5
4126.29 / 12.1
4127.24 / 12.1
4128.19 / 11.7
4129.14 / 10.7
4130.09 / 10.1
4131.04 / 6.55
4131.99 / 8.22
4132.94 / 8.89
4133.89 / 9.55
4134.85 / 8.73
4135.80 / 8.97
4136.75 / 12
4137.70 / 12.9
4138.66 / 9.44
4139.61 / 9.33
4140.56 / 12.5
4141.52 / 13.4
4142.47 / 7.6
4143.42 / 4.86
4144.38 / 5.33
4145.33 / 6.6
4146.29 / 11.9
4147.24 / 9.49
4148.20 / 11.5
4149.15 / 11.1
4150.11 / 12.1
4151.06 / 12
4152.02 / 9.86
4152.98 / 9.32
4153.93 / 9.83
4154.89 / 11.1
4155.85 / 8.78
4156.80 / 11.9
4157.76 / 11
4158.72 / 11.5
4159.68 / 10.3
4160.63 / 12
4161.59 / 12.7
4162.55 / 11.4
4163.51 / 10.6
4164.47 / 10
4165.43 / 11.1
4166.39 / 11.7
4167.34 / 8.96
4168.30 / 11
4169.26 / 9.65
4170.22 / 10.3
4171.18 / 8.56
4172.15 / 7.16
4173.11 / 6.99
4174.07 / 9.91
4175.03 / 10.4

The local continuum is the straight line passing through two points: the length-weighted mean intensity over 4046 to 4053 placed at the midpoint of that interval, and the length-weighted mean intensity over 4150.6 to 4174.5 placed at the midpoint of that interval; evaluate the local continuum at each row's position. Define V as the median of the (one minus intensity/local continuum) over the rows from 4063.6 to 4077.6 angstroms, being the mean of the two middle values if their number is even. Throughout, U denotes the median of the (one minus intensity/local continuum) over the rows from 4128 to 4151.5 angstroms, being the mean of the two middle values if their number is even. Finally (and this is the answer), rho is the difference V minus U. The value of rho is 0.053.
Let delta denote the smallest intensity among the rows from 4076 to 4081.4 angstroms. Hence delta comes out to 6.2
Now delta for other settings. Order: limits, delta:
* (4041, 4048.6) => 3.82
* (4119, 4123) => 8.99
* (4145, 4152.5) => 6.6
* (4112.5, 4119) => 9.41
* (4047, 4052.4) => 7.21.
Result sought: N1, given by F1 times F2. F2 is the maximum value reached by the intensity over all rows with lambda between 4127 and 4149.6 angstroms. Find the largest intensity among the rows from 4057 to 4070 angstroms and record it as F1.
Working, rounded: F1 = 11.8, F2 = 13.4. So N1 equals 158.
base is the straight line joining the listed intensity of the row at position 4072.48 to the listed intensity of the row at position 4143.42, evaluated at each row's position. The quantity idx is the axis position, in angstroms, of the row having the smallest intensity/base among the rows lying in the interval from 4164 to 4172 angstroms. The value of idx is 4171.18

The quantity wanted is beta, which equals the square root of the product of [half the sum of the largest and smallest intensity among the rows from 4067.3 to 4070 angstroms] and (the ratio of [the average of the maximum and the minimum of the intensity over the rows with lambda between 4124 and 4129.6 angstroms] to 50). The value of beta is 1.48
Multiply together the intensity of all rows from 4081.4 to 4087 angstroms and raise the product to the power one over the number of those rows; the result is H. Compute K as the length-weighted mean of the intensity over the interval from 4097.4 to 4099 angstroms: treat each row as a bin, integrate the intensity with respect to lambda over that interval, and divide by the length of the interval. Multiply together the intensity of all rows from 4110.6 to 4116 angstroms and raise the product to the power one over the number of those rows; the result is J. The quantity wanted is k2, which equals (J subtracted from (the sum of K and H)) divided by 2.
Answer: 3.8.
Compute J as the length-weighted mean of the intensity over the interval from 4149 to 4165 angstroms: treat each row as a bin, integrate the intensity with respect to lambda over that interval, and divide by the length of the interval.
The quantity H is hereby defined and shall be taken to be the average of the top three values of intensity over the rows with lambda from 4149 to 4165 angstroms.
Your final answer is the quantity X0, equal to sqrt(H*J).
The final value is 11.6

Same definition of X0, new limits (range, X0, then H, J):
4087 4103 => 10.6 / 12.5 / 9.0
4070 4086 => 10.5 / 12.0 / 9.1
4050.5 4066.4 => 10.3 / 12.3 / 8.7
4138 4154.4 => 11.1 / 12.7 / 9.8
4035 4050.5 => 9.7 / 10.7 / 8.9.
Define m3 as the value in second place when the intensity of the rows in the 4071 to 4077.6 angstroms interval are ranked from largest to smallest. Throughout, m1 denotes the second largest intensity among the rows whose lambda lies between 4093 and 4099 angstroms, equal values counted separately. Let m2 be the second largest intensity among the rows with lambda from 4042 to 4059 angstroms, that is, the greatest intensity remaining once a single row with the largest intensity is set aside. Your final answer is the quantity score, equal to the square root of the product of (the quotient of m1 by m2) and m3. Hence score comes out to 3.2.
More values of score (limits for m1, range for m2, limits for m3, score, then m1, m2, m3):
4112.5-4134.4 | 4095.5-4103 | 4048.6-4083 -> 4.2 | 12.5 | 9.14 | 12.7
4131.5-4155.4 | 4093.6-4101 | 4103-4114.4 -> 3.9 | 12.9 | 10.7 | 12.7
